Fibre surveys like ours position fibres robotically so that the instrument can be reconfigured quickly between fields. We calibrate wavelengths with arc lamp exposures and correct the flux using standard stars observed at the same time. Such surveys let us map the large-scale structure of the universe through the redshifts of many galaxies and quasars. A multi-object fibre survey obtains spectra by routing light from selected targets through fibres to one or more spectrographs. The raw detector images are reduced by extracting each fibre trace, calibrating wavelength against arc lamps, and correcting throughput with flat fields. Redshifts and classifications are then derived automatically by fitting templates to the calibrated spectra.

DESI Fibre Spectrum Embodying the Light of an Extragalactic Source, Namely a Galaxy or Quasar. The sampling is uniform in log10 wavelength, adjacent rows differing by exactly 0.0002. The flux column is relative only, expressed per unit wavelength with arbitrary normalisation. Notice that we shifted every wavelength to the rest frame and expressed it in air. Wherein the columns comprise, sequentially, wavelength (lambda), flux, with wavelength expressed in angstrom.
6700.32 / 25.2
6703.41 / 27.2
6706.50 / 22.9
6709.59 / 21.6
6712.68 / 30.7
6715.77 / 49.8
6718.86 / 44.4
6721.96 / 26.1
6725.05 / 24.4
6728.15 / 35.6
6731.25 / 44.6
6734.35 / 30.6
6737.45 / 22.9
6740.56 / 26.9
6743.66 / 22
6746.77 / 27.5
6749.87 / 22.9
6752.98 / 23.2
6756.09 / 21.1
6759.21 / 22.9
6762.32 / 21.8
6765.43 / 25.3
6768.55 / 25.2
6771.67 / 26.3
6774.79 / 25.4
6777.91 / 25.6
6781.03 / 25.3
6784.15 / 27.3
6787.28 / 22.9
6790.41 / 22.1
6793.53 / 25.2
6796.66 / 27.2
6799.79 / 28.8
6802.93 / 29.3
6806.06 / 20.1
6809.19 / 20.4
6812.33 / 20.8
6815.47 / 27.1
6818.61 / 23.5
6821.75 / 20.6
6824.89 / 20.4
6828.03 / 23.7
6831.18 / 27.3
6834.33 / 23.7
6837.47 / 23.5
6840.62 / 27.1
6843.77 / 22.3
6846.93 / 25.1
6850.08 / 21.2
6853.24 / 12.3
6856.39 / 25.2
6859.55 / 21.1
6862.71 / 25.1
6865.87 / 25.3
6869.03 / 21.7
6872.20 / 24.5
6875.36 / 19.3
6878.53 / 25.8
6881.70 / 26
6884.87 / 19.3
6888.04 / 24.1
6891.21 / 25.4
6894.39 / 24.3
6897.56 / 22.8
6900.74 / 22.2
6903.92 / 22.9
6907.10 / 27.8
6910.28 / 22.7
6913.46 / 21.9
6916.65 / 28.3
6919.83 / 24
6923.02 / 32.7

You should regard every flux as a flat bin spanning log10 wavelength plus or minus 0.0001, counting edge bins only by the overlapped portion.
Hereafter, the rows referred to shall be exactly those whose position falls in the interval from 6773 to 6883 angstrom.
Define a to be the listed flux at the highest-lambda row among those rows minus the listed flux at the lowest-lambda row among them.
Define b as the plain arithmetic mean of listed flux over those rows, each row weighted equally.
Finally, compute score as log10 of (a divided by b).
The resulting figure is -1.60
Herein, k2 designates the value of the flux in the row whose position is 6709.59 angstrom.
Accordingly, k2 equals 21.6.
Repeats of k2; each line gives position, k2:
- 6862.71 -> 25.1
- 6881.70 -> 26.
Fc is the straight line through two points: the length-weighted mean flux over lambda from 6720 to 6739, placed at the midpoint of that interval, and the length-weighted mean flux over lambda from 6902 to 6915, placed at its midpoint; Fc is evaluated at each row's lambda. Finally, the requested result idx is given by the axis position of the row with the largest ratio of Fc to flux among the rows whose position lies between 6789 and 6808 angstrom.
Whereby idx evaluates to 6806.06 angstrom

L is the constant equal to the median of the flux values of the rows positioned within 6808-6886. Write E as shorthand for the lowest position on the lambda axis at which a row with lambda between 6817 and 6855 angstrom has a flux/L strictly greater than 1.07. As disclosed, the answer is 6831.18 angstrom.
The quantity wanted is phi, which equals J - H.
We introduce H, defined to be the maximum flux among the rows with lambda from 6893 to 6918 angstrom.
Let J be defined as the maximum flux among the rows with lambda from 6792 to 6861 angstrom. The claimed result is 1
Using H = 28.3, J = 29.3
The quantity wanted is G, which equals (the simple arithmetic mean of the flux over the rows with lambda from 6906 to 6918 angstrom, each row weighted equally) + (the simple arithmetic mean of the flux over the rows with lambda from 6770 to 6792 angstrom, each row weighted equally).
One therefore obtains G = 50.2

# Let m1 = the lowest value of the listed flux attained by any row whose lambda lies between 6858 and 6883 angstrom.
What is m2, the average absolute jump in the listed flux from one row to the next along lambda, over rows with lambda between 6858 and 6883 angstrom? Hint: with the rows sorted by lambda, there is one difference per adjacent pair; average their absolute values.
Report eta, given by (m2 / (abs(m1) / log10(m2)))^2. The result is 0.007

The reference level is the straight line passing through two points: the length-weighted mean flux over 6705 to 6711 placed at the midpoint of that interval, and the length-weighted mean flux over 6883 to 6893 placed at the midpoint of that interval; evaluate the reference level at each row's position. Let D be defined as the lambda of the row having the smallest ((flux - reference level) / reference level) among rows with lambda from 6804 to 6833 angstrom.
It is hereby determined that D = 6806.06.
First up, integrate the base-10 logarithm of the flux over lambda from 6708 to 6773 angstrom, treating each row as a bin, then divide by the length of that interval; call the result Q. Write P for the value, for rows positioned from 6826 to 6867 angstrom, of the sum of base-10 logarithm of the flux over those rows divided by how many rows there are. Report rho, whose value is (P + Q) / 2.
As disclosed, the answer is 1.40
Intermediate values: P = 1.36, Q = 1.44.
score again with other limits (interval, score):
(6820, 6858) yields -0.69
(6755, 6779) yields -0.73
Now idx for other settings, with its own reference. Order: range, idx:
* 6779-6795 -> 6790.41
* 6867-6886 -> 6875.36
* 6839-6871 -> 6853.24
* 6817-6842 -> 6824.89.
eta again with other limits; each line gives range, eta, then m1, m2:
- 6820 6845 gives 0.004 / 20.4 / 2.76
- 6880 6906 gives 0.002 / 19.3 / 2.39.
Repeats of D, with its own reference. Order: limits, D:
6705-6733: 6709.59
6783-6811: 6806.06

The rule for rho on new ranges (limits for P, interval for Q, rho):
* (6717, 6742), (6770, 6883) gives 1.43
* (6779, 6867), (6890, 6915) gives 1.37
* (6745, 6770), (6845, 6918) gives 1.37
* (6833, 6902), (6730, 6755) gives 1.39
